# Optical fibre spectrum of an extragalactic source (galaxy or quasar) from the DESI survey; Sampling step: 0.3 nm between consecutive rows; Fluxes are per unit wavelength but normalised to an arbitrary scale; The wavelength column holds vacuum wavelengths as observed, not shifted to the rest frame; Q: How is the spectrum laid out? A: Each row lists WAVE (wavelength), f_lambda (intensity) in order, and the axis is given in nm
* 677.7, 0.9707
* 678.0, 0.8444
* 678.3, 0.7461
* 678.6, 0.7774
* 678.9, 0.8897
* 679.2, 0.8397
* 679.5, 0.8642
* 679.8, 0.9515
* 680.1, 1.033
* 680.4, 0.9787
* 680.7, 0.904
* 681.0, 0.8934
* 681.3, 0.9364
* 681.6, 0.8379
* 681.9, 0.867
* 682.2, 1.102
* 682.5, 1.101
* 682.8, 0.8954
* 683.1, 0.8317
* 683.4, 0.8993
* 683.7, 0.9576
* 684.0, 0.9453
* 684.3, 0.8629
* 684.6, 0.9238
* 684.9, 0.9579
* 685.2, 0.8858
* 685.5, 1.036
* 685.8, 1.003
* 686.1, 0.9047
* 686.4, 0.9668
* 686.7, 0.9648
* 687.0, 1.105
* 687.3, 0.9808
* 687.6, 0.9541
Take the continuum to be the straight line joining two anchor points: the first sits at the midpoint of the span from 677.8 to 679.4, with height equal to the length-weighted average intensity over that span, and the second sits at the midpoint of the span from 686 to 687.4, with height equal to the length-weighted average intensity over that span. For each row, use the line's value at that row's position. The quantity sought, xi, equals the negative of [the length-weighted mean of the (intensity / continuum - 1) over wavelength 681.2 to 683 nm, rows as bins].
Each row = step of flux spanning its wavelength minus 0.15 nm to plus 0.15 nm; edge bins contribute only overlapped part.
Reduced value -0.065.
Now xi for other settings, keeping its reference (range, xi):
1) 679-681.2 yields -0.079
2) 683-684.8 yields 0.026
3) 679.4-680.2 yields -0.117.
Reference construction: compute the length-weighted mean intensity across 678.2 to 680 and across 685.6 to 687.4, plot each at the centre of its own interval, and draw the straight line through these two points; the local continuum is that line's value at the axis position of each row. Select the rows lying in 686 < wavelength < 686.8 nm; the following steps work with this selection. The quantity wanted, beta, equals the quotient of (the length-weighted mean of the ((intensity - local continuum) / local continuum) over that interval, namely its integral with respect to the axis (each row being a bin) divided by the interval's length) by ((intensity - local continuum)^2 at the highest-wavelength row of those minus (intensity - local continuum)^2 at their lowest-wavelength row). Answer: 8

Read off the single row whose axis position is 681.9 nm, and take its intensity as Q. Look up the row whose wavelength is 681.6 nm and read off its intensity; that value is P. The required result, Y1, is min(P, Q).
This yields 0.84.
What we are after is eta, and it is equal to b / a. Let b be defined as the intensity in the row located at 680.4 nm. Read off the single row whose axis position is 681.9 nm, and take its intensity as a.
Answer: 1.13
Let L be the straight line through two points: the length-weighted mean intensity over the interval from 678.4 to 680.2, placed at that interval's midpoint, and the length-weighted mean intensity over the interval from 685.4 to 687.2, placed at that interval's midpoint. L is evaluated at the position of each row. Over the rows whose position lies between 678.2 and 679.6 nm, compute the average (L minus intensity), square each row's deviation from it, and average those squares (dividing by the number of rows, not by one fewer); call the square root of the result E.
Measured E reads 0.049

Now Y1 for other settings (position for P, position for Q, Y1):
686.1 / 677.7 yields 0.90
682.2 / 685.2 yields 0.89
